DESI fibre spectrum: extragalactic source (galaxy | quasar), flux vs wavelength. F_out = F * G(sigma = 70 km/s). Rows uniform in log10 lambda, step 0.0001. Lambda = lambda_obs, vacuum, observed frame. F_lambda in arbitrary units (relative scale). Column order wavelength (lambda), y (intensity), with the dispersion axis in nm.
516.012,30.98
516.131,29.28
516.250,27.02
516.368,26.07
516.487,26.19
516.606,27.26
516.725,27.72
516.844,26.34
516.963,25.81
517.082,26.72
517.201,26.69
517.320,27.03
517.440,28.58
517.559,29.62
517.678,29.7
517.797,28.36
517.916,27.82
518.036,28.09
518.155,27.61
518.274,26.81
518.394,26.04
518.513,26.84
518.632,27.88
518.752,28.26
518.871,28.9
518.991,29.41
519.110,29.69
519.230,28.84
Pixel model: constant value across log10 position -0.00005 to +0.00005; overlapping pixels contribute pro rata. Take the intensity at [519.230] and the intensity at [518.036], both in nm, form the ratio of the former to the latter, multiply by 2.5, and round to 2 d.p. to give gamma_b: 2.57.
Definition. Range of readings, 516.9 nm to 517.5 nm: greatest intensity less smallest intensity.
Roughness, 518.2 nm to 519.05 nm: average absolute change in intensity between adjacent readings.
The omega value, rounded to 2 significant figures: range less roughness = 2.1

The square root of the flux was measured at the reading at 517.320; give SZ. 5.20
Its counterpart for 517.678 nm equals 5.45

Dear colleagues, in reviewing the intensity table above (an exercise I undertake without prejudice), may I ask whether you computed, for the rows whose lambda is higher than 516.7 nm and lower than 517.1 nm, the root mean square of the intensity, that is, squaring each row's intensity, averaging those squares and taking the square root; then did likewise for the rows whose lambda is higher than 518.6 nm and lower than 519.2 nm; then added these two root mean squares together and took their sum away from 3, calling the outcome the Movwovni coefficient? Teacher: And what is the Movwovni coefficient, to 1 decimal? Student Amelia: -52.5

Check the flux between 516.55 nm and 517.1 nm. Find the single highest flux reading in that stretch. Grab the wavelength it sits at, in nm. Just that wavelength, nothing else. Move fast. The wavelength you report 516.725 nm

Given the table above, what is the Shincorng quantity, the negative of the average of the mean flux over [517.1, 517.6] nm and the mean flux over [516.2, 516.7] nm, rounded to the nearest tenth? -27.3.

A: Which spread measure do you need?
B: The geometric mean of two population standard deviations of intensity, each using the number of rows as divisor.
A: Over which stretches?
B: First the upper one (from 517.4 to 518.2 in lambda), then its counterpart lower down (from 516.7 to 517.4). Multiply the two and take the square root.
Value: 0.67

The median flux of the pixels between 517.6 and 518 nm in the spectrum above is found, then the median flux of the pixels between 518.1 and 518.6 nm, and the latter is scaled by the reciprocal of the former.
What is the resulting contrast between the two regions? 0.95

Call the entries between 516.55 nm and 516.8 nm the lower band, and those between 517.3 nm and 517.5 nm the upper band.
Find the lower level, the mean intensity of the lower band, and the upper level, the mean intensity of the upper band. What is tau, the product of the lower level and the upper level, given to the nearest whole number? 764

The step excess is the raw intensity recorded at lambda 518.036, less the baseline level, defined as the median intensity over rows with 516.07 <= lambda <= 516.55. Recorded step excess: 1.5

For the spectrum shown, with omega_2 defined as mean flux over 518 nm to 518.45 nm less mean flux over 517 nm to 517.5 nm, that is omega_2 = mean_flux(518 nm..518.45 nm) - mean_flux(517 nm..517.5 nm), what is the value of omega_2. -0.1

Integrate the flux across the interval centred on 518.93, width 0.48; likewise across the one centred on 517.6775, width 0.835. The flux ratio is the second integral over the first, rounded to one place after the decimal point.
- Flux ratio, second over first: 1.7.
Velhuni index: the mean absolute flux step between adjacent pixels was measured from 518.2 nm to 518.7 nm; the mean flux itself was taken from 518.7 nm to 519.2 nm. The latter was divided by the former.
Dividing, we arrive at 33.4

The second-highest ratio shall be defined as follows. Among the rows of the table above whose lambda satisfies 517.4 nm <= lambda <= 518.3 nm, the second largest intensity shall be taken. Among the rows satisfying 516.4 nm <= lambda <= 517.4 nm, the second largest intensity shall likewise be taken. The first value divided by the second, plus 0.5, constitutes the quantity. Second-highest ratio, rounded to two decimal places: 1.59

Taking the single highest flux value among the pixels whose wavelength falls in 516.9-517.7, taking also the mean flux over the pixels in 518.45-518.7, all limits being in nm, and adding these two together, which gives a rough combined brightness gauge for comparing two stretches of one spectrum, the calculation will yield 57.1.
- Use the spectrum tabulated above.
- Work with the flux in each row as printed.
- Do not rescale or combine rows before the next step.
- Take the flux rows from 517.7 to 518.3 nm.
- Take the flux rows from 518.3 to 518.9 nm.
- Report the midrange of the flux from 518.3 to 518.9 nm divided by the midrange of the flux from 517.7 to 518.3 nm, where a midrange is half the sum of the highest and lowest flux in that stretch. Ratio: 1.00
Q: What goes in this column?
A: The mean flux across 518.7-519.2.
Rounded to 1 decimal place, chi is 29.1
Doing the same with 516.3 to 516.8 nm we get 26.8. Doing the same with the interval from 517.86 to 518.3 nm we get 27.6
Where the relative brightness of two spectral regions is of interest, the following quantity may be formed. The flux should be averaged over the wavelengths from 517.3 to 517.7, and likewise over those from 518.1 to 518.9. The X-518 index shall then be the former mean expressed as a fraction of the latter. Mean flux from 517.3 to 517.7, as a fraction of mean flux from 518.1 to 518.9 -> 1.05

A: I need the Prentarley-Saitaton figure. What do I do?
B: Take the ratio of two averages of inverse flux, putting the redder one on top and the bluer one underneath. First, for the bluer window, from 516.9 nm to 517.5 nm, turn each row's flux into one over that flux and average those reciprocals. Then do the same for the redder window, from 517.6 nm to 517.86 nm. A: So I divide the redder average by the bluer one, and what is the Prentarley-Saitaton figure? 0.93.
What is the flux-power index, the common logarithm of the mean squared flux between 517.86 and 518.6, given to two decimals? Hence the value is 2.87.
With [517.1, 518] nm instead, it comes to 2.90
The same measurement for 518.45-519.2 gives 2.91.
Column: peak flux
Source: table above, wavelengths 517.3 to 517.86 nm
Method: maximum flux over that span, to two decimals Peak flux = 29.70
